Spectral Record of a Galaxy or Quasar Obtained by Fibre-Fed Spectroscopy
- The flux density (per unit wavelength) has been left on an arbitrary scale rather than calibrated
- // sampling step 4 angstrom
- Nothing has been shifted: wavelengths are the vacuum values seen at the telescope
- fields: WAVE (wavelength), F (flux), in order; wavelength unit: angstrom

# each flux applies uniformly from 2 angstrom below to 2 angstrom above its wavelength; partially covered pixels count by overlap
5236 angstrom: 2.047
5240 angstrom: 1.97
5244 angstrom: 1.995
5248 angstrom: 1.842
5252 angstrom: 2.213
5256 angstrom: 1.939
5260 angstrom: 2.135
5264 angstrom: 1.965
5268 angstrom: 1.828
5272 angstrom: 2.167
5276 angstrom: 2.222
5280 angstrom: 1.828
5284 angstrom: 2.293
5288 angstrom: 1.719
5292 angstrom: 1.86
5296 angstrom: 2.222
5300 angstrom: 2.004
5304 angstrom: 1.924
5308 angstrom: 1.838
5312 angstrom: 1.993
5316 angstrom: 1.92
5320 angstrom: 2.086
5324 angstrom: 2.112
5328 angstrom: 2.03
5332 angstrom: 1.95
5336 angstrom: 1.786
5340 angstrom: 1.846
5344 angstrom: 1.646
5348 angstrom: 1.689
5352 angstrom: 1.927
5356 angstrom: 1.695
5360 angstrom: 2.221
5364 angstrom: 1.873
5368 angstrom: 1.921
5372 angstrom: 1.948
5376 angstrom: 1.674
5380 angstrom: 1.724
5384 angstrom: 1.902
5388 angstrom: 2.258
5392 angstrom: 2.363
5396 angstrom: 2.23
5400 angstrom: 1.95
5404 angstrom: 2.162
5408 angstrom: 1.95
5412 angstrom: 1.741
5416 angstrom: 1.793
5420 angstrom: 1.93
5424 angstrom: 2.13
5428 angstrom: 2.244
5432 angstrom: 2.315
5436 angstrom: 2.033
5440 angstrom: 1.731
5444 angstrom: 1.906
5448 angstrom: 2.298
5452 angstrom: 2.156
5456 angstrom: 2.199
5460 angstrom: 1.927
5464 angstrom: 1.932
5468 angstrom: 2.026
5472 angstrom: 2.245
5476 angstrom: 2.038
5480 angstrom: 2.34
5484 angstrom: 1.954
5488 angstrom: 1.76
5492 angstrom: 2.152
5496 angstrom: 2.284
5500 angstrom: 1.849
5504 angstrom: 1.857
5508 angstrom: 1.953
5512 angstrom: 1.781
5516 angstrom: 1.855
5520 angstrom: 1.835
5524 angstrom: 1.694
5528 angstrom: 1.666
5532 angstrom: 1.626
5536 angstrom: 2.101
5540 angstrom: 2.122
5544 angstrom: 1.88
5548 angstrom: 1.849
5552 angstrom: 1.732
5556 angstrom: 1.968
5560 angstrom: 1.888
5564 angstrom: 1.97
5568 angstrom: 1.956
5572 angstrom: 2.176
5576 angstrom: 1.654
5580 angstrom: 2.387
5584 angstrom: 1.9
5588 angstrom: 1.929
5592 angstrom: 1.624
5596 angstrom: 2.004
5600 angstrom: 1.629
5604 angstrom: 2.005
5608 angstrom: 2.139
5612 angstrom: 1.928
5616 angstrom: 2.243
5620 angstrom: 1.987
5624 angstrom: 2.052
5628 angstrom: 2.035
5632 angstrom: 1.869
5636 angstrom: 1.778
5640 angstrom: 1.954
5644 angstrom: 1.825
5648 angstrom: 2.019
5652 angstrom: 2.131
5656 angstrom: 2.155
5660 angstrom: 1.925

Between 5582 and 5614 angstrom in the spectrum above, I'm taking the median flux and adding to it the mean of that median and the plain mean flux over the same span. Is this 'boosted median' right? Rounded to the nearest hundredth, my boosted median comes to 3.84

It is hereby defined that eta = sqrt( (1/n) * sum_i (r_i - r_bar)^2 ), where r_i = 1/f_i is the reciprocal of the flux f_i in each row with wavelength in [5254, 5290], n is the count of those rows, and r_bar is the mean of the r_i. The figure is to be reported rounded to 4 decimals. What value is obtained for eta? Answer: 0.0477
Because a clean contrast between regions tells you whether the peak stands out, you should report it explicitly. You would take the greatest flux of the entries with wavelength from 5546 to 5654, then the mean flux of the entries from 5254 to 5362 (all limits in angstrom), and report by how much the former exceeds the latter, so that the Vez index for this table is 0.430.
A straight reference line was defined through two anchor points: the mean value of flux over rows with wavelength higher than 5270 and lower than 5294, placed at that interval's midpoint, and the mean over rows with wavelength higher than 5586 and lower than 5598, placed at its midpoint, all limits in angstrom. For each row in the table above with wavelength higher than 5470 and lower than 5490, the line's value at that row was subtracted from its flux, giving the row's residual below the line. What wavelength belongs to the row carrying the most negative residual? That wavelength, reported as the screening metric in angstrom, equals 5488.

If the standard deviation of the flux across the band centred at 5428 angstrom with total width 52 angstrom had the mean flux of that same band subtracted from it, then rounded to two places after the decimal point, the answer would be -1.83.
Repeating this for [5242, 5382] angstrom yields -1.77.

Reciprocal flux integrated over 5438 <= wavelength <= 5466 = 14.0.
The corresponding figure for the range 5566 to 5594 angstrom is 14.6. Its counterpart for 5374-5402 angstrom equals 14.1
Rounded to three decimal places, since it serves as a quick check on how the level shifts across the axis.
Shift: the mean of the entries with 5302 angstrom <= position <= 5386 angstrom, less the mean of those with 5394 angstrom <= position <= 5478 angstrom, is -0.154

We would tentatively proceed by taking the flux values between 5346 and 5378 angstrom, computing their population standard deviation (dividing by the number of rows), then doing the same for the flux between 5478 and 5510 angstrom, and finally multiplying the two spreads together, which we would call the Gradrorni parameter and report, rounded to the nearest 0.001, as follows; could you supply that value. 0.035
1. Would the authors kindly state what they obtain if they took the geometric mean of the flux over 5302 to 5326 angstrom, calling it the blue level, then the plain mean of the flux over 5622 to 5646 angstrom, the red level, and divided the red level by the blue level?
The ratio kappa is 0.97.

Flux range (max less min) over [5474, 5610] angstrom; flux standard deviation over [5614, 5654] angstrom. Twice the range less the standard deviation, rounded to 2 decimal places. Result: 1.39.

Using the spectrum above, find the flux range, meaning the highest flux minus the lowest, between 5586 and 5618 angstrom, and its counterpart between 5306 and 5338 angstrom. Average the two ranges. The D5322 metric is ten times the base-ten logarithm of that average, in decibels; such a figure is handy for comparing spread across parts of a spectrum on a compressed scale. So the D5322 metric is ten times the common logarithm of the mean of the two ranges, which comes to -3.3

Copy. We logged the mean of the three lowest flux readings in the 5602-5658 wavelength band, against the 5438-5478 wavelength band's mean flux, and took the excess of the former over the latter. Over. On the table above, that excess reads -0.22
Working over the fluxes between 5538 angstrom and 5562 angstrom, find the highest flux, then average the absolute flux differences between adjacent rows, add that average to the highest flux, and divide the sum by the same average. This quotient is 16.0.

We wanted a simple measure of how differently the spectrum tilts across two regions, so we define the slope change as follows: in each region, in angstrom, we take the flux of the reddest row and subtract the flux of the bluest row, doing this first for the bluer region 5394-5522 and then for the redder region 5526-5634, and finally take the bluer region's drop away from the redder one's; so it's 0.6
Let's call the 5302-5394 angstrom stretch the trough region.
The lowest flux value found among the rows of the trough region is 1.646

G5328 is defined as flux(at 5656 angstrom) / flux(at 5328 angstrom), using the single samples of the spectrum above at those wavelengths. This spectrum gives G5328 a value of 1.06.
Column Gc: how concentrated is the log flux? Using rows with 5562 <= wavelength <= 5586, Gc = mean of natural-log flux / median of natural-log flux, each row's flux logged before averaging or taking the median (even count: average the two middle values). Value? 1.02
